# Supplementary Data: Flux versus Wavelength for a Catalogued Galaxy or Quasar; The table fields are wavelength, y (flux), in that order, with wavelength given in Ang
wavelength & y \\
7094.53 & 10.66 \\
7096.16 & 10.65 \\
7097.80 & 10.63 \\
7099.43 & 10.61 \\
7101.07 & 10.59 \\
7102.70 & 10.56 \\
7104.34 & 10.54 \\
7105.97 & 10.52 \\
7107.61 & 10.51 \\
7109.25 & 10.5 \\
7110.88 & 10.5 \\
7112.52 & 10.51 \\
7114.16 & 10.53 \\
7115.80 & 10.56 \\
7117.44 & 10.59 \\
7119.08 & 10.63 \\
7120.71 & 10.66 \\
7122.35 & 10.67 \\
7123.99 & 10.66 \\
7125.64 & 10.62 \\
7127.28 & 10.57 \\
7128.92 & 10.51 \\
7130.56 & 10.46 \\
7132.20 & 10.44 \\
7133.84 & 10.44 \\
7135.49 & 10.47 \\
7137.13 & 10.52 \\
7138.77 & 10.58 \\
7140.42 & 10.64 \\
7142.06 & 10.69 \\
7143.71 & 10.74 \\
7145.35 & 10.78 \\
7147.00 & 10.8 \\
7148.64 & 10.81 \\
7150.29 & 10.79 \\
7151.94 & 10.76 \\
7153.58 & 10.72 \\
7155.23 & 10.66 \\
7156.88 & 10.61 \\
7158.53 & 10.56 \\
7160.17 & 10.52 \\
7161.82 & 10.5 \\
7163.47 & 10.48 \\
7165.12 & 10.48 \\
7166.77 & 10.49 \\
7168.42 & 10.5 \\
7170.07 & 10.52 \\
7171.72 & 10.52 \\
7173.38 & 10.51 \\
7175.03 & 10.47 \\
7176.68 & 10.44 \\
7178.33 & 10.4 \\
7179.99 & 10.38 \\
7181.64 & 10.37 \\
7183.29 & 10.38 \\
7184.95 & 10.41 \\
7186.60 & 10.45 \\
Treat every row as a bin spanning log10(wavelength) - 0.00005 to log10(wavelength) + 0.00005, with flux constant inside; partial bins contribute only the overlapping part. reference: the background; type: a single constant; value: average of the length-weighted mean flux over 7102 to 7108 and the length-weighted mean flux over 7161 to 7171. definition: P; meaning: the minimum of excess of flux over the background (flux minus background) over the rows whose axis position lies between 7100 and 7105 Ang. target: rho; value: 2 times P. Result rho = 0.05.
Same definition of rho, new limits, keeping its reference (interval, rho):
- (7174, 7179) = -0.23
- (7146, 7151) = 0.55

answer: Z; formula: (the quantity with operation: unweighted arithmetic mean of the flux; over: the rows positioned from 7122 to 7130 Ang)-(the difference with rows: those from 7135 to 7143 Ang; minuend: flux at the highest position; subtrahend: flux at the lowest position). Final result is 10.4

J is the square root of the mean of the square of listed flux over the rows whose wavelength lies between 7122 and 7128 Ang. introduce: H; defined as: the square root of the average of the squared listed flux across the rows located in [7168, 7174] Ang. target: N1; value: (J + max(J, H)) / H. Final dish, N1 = 2.02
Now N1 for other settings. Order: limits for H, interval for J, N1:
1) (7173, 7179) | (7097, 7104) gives 2.03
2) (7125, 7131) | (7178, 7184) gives 1.99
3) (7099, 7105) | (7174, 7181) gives 1.99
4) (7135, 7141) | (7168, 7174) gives 2.00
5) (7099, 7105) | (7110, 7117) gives 2.00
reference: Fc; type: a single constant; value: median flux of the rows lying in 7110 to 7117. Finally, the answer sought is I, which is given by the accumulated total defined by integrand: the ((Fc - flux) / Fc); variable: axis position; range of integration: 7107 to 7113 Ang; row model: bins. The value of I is 0.01 Ang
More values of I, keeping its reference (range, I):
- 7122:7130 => -0.06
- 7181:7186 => 0.06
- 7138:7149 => -0.21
